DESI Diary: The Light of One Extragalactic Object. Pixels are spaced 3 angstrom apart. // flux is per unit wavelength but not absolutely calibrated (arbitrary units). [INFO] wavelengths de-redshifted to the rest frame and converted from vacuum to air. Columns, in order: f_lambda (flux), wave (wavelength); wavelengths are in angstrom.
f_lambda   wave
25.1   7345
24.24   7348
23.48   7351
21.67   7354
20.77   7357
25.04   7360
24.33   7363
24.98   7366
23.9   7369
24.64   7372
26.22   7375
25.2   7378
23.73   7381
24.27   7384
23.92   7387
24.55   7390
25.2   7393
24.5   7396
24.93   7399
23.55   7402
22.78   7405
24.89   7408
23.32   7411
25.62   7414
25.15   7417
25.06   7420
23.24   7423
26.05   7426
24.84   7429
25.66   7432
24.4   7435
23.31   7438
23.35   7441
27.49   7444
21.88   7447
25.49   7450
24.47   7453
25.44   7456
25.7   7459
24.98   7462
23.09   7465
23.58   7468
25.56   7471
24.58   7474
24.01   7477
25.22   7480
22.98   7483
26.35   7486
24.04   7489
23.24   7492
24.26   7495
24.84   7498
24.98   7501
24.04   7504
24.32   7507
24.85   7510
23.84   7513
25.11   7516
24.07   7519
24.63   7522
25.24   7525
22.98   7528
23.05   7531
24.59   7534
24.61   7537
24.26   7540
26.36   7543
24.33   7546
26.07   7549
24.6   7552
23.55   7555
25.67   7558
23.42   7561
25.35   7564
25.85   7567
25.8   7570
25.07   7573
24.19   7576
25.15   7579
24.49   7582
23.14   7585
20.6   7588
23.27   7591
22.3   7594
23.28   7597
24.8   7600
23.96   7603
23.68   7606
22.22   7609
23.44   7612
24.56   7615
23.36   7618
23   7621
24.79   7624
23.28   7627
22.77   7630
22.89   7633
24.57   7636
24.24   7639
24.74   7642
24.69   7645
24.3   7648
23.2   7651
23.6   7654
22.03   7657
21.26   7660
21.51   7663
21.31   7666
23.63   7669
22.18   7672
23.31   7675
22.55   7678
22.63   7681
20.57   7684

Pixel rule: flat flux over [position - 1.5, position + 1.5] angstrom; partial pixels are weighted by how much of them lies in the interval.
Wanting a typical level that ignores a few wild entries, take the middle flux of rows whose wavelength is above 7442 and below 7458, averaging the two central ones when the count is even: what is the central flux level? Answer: 25.4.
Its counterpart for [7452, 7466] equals 25.0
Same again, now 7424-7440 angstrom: 24.8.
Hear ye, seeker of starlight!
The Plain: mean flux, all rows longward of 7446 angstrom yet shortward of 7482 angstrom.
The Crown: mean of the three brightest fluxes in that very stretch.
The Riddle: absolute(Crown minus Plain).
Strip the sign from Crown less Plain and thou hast 1.1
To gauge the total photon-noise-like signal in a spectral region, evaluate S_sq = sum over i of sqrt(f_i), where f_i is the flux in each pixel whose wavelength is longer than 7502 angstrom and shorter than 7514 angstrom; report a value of 19.7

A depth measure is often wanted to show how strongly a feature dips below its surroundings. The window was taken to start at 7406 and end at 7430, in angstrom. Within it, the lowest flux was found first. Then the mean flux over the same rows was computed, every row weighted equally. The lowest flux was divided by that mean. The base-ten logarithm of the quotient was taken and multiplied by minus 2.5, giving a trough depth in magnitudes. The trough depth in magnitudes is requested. 0.07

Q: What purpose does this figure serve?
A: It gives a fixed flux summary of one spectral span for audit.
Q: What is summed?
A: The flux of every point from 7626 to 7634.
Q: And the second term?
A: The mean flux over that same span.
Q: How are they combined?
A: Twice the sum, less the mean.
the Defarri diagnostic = 115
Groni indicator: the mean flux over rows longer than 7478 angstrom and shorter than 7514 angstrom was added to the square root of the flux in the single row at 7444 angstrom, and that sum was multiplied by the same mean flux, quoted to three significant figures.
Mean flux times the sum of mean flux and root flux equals 724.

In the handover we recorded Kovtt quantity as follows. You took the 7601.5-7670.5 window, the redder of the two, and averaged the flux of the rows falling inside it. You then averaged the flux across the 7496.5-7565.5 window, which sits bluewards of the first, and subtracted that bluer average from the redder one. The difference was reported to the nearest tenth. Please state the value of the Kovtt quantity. -1.2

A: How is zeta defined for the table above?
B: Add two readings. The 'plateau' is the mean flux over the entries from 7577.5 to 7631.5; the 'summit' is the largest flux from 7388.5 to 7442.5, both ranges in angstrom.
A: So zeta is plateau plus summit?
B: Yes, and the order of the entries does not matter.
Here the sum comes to 49.5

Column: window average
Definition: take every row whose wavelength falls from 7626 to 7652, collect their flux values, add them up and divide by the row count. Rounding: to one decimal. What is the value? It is 23.9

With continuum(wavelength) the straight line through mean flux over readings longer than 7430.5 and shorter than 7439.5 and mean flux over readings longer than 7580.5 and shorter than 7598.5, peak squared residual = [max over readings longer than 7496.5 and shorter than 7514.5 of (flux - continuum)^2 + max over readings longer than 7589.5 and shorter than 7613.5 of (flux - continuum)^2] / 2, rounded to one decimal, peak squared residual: 2.9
